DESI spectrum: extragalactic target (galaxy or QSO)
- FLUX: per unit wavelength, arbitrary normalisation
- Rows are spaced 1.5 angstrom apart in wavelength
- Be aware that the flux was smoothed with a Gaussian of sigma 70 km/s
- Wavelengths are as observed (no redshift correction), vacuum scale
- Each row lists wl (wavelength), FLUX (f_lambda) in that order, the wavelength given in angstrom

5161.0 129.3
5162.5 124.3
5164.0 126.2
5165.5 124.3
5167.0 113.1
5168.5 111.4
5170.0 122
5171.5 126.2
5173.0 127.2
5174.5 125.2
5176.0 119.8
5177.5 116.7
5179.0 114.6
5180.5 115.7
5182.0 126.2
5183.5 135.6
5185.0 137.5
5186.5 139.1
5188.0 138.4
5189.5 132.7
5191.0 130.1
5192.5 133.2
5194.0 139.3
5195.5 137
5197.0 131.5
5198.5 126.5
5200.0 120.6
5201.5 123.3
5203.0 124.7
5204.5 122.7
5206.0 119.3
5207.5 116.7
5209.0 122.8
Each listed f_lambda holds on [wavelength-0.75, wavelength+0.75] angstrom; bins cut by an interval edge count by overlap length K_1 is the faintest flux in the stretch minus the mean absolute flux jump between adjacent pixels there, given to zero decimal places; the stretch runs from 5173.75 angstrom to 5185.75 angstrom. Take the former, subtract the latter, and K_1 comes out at 110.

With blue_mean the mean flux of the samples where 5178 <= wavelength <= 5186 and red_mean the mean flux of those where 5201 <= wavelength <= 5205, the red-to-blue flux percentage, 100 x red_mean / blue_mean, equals 98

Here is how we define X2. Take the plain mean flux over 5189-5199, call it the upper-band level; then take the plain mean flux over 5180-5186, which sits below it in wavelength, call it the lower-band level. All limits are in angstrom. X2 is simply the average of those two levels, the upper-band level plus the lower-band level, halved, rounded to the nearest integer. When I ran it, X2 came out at 131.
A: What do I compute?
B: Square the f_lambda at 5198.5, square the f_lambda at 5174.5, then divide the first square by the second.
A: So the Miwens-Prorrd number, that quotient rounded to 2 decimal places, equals 1.02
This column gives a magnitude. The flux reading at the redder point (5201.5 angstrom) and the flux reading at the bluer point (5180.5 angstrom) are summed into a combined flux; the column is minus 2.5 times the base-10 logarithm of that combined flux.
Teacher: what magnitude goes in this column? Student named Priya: -5.95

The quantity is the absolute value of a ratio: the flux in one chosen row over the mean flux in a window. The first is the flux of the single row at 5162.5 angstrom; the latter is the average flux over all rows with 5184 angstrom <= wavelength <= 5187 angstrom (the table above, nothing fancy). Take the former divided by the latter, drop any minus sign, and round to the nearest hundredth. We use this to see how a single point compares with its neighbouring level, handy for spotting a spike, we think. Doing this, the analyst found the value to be 0.90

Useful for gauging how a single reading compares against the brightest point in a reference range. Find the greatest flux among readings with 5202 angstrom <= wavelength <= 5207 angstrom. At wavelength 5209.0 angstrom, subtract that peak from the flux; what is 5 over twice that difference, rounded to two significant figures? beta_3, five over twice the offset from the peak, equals -1.3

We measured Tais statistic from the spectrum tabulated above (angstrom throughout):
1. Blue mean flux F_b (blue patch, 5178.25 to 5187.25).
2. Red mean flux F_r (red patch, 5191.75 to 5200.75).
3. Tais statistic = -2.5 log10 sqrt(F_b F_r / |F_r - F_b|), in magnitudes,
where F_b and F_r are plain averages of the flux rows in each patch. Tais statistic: -4.65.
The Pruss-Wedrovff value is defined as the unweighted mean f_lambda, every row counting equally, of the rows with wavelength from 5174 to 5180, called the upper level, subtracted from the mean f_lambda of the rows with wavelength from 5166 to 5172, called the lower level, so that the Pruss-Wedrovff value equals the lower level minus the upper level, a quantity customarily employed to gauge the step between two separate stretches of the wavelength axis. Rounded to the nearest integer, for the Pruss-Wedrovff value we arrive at -1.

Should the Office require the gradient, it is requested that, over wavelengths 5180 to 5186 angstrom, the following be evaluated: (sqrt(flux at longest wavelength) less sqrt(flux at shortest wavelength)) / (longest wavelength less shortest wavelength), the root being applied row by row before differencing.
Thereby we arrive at 0.22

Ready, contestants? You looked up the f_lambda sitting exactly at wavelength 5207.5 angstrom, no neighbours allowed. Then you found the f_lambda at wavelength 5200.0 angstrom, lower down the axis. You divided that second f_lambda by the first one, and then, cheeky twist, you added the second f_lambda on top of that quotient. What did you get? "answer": 121.6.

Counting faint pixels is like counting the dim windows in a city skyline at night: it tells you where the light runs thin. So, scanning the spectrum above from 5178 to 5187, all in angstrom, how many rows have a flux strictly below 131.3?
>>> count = 3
